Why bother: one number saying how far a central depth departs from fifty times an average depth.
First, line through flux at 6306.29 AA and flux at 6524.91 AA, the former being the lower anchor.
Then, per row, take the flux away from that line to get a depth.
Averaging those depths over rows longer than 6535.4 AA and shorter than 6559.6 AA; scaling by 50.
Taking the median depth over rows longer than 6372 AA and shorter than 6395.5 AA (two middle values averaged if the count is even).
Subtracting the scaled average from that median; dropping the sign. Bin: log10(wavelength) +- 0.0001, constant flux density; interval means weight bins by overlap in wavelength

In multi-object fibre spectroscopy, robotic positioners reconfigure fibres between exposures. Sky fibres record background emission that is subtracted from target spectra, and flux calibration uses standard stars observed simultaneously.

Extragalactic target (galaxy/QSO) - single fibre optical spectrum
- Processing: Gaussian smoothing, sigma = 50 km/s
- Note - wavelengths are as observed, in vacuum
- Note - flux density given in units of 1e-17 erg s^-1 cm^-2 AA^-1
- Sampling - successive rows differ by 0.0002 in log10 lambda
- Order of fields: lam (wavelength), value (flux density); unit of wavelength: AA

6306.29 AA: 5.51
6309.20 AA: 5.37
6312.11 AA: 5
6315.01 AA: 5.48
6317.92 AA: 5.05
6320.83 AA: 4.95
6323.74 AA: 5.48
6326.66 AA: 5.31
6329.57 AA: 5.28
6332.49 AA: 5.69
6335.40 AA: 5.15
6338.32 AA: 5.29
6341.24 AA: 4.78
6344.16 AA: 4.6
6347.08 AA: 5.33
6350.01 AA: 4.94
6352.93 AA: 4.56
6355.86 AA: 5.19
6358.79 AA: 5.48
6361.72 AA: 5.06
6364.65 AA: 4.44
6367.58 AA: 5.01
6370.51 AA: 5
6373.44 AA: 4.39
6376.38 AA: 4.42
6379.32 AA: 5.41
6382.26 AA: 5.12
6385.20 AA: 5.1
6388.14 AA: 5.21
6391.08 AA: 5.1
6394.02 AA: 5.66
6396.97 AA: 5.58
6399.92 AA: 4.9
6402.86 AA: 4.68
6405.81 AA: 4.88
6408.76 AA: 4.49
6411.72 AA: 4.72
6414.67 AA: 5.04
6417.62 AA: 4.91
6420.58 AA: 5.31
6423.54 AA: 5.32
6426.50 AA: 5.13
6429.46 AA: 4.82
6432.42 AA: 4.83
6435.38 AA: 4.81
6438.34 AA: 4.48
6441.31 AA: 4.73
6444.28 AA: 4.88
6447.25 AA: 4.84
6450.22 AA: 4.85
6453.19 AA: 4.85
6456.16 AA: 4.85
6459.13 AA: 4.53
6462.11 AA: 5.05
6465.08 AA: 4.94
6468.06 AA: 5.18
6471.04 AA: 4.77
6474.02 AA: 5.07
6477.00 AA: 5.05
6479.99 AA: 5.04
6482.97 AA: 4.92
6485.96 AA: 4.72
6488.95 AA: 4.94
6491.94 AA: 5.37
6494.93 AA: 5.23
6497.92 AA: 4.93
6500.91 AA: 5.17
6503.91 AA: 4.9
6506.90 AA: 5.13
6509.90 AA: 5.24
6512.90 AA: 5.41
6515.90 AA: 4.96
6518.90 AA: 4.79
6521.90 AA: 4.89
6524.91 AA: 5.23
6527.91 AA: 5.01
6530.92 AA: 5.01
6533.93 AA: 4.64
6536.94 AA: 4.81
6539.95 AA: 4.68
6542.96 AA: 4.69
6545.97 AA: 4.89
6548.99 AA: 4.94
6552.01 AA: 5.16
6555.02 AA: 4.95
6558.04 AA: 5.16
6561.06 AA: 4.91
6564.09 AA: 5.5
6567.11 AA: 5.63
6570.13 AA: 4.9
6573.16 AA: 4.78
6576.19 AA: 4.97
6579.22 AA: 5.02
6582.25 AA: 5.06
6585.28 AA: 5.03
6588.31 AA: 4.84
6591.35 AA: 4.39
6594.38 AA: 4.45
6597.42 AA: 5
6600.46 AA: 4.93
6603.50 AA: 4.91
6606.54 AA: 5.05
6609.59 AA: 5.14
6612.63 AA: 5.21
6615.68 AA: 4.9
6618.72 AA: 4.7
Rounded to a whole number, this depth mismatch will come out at 14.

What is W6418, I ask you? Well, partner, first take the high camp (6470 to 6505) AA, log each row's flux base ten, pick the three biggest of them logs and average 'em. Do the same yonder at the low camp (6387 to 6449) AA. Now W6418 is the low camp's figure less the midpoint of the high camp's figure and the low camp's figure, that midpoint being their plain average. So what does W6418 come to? 0.011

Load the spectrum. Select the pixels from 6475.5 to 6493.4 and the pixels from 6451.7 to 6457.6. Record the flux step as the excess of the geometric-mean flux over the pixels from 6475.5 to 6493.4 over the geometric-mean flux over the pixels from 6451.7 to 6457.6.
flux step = 0.15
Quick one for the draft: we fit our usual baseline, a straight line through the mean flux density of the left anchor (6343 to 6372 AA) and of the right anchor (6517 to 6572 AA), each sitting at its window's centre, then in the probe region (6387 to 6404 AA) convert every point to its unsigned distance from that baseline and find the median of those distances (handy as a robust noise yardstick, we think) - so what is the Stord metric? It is 0.27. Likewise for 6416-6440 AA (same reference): 0.16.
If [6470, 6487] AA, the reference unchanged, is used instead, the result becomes 0.08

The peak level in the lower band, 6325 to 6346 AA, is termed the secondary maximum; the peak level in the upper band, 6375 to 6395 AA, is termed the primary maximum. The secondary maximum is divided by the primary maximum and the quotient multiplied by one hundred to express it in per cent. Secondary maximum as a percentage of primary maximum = 101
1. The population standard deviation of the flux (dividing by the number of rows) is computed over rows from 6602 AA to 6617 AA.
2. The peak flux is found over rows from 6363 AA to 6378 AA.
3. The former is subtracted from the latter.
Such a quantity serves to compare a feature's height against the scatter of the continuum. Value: 4.89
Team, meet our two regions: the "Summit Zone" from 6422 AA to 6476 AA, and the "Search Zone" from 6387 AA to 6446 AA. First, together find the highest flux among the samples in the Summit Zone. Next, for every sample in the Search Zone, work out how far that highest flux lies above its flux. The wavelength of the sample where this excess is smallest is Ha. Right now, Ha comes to 6394.02 AA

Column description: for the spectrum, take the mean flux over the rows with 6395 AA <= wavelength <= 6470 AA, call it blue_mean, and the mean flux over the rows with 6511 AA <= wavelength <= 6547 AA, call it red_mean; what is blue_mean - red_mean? -0.01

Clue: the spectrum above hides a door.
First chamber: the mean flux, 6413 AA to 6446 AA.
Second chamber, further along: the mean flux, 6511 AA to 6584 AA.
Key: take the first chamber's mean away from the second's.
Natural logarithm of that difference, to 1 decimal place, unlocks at -2.7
